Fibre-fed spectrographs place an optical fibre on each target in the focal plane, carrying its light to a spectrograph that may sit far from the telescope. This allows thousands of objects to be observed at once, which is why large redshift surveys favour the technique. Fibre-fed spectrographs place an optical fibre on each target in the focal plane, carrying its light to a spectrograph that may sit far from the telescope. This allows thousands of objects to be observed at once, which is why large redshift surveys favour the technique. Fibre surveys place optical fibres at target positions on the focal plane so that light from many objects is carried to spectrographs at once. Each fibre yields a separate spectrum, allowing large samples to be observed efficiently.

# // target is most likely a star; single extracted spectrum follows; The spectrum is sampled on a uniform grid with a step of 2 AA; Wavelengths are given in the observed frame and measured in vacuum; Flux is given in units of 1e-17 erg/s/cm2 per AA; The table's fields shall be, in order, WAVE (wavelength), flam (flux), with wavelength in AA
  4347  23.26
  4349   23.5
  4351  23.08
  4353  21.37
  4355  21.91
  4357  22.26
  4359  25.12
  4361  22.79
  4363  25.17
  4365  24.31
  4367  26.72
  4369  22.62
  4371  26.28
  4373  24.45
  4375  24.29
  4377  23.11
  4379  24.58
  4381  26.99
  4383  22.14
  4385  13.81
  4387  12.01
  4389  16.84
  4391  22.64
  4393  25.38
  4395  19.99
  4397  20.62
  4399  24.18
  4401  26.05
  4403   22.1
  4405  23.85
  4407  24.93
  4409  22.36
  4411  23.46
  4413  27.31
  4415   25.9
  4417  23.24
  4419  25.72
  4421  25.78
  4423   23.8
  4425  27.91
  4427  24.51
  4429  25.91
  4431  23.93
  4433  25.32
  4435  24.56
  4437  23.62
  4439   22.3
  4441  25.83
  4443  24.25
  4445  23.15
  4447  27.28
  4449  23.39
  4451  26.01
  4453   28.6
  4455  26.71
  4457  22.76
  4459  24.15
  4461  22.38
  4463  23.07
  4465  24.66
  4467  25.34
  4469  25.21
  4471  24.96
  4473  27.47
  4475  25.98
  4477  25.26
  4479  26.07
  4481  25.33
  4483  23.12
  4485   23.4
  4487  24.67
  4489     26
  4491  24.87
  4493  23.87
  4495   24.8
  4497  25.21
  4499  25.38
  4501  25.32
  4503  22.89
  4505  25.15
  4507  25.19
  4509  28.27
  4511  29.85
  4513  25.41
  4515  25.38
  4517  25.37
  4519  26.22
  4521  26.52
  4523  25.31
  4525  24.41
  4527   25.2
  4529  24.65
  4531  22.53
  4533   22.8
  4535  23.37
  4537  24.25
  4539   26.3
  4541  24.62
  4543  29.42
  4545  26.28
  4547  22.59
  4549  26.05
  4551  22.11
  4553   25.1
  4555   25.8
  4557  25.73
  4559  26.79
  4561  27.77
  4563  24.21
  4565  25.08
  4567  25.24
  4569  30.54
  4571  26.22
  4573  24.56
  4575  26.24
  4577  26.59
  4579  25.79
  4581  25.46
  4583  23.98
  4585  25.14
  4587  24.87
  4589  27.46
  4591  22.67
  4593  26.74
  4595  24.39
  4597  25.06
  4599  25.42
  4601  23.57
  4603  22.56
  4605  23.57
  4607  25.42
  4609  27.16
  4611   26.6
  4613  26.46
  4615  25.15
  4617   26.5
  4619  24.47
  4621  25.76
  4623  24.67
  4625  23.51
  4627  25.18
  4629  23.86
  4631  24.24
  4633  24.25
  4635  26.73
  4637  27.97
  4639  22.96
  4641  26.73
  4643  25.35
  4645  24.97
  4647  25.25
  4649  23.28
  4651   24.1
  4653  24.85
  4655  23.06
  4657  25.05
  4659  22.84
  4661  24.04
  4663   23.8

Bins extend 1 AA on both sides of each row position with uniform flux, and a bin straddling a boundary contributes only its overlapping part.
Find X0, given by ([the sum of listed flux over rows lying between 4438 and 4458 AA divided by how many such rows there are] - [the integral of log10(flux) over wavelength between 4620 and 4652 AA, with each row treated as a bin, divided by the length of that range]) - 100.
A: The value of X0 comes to -76.4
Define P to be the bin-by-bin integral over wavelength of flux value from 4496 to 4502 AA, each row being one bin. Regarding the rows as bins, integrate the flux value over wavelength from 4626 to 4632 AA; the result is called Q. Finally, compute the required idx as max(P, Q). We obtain 152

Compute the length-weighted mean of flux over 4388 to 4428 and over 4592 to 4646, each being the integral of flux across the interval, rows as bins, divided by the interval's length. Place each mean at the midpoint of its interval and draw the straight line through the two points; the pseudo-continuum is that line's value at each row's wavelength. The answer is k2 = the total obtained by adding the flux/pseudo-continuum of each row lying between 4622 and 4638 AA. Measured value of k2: 7.94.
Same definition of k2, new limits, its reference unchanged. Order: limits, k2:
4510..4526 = 8.50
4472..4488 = 8.29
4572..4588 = 8.13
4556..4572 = 8.53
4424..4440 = 8.26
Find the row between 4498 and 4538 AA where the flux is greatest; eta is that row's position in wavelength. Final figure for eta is 4511 AA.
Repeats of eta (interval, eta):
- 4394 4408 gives 4401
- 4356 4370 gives 4367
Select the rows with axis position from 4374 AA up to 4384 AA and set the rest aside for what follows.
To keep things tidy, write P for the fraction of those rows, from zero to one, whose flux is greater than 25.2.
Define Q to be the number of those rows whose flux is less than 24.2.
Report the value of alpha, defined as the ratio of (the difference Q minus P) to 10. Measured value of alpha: 0.18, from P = 0.20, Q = 2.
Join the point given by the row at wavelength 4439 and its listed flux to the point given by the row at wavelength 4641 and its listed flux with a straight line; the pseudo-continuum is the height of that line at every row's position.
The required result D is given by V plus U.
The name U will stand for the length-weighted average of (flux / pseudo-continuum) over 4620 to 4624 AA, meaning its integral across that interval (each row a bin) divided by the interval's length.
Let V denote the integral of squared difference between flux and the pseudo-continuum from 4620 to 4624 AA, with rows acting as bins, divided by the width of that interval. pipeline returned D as 2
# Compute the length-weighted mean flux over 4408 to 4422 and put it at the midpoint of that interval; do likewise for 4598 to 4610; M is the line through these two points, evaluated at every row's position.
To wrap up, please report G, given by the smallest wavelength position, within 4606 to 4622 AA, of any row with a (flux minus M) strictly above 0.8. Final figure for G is 4607 AA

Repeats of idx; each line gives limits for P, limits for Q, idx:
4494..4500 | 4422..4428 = 152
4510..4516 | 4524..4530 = 161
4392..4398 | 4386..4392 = 132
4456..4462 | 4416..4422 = 149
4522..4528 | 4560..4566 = 154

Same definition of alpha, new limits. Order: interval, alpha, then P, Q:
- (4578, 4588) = 0.06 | 0.40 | 1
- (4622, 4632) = 0.20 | 0.00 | 2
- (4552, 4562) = -0.08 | 0.80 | 0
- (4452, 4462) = 0.26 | 0.40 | 3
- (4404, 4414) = 0.28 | 0.20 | 3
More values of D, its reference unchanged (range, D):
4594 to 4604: 5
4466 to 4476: 10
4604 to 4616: 2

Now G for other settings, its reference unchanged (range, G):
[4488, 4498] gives 4489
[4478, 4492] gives 4479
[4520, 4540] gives 4521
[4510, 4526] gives 4511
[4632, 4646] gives 4635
